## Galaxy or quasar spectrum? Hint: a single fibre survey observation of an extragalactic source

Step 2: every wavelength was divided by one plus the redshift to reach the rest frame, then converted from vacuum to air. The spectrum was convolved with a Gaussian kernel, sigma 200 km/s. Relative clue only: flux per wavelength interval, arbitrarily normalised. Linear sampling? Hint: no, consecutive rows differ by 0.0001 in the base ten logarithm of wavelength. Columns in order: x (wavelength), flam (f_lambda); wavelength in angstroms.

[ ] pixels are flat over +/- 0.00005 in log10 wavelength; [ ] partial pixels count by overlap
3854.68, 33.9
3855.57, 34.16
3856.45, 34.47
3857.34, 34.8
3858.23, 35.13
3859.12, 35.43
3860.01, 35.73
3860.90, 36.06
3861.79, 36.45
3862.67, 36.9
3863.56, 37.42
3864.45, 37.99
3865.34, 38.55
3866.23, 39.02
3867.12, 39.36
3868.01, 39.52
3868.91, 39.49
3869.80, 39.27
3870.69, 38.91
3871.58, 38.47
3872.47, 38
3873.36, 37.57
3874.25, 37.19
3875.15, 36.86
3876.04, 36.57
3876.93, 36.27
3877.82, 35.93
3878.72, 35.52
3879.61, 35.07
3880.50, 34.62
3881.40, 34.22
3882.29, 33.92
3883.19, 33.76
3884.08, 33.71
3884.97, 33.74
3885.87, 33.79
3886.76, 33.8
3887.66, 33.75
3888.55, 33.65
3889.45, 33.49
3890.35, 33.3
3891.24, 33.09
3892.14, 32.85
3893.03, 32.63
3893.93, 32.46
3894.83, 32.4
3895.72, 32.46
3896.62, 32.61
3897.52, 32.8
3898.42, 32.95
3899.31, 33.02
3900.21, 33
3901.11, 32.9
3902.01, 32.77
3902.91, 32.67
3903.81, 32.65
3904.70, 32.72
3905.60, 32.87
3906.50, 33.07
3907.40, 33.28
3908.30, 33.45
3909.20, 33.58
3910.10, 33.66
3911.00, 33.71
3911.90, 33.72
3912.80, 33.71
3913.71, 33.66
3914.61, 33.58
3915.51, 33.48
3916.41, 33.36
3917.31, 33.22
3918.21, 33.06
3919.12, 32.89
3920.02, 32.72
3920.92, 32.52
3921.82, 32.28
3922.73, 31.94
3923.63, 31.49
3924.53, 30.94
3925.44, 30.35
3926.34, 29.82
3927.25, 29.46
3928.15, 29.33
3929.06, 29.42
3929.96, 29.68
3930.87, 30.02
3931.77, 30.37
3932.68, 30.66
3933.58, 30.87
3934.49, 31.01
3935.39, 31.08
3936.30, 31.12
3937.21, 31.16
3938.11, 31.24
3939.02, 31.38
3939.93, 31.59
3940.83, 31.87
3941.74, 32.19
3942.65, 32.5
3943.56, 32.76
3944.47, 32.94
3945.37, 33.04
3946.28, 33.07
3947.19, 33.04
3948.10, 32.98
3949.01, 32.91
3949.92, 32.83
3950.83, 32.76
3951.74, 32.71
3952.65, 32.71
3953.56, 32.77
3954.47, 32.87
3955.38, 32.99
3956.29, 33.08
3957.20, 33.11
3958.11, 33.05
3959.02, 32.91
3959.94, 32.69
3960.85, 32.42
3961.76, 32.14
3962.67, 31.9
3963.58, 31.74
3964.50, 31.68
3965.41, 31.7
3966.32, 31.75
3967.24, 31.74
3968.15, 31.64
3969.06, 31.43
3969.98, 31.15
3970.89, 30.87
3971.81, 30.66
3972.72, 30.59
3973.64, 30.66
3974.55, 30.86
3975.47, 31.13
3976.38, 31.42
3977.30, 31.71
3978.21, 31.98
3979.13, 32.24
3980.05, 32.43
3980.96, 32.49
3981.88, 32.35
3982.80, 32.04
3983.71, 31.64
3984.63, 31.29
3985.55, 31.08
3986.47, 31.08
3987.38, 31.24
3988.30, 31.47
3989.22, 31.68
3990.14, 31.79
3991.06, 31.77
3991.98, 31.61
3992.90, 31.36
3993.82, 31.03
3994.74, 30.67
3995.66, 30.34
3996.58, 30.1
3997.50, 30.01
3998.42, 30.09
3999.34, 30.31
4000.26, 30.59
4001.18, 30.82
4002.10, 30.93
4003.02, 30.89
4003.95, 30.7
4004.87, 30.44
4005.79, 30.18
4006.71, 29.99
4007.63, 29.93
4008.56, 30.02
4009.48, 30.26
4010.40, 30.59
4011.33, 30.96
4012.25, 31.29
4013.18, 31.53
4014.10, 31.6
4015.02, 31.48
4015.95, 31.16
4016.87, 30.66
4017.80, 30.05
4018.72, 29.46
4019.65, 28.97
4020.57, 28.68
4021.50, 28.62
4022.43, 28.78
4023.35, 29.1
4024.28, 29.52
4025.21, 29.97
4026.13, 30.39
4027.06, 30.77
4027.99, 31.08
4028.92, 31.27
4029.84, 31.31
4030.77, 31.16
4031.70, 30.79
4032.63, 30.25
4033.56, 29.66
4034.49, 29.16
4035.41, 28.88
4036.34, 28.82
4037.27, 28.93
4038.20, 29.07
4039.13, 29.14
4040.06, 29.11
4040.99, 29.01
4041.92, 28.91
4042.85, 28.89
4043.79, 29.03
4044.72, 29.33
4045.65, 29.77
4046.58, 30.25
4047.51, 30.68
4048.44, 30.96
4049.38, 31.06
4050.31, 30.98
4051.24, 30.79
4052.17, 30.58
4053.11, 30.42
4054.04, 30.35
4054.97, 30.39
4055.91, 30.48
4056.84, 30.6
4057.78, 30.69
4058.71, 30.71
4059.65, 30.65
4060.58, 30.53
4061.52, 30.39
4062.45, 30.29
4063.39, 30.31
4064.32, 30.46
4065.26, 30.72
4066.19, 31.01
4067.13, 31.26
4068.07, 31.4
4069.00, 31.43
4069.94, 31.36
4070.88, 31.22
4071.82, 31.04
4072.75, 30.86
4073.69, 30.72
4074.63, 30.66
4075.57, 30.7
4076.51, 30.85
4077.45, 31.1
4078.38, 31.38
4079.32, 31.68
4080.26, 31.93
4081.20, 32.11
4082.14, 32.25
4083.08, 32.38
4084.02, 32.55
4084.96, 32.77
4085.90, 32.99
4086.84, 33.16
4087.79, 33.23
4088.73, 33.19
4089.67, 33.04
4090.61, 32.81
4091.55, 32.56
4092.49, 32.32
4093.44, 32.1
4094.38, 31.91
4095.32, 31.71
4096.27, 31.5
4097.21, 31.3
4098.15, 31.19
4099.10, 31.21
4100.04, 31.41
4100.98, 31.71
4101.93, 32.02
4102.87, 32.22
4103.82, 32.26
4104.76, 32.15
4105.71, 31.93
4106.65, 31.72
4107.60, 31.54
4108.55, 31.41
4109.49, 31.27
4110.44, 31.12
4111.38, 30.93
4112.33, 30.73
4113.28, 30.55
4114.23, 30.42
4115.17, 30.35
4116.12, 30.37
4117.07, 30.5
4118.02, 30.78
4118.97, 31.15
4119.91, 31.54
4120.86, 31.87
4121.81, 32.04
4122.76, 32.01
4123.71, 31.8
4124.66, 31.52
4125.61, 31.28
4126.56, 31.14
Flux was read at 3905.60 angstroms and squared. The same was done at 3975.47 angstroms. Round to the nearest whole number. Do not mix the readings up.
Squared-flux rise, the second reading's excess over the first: -111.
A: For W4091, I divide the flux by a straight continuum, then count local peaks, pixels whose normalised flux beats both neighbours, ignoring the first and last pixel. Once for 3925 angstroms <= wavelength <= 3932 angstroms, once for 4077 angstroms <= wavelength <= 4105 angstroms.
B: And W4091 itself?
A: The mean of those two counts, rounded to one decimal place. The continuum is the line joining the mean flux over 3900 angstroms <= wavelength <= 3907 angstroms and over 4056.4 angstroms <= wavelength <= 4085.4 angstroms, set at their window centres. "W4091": 1.0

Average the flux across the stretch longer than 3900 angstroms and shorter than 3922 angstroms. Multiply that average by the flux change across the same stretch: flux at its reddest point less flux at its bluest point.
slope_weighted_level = -24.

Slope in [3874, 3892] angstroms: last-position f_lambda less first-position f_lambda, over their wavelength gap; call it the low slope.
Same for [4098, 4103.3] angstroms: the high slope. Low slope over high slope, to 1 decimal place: -1.1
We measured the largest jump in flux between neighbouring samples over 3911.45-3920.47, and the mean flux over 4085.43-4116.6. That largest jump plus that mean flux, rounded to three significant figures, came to 31.9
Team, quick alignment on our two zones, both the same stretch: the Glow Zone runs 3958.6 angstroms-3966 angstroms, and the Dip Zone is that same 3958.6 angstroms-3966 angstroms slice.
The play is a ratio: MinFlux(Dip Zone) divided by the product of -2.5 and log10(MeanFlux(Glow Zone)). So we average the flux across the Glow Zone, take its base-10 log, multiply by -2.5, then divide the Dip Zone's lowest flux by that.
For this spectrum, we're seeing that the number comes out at -8.41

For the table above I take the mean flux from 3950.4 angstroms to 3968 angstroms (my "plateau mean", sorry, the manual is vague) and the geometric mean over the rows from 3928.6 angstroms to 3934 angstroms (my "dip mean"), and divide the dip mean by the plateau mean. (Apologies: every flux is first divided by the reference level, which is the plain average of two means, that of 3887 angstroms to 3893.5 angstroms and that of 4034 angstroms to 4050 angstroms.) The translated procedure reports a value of 0.93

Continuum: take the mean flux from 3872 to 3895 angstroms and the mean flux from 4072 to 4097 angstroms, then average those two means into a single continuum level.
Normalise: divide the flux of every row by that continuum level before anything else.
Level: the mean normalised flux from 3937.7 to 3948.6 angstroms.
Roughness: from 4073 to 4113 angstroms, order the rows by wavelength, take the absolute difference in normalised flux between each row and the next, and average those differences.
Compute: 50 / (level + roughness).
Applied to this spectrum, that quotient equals 51.1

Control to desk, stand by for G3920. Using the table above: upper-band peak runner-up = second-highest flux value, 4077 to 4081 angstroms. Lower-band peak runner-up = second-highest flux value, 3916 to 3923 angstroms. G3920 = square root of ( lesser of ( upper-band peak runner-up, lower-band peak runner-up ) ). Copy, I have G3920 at 5.63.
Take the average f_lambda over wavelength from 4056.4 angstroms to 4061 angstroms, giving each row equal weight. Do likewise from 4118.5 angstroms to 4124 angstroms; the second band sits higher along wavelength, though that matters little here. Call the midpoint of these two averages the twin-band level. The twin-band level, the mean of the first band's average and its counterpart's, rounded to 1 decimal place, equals 31.2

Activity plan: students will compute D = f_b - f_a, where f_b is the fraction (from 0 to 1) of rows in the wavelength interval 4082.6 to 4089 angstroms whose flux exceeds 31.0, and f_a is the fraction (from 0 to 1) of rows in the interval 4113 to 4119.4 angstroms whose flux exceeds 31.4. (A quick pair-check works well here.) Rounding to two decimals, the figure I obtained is 1.00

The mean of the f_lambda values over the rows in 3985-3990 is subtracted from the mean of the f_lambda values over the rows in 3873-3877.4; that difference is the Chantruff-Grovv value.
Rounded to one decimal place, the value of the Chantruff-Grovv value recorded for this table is 5.6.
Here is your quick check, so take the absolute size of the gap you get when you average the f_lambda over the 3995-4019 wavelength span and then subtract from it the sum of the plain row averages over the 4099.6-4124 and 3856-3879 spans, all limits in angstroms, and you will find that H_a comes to 38.0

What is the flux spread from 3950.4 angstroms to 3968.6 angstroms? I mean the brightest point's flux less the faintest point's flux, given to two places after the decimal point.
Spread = 1.47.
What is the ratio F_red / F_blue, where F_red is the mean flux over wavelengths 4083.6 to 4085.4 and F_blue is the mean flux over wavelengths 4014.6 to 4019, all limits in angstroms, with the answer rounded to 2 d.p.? 1.07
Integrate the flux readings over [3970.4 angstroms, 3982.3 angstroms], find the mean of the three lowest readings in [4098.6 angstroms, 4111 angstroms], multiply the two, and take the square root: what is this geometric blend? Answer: 108.1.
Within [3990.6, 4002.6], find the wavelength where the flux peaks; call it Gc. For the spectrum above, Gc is 3991.06 angstroms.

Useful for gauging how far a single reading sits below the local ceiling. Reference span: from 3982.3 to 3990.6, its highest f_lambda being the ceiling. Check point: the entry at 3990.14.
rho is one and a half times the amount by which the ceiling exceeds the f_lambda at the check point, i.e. 0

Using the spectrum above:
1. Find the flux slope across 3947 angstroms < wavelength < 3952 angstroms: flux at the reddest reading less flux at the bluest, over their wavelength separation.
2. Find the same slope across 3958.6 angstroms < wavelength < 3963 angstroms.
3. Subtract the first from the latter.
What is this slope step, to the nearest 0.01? -0.20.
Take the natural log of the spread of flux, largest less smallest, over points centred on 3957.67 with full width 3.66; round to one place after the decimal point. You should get -1.6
